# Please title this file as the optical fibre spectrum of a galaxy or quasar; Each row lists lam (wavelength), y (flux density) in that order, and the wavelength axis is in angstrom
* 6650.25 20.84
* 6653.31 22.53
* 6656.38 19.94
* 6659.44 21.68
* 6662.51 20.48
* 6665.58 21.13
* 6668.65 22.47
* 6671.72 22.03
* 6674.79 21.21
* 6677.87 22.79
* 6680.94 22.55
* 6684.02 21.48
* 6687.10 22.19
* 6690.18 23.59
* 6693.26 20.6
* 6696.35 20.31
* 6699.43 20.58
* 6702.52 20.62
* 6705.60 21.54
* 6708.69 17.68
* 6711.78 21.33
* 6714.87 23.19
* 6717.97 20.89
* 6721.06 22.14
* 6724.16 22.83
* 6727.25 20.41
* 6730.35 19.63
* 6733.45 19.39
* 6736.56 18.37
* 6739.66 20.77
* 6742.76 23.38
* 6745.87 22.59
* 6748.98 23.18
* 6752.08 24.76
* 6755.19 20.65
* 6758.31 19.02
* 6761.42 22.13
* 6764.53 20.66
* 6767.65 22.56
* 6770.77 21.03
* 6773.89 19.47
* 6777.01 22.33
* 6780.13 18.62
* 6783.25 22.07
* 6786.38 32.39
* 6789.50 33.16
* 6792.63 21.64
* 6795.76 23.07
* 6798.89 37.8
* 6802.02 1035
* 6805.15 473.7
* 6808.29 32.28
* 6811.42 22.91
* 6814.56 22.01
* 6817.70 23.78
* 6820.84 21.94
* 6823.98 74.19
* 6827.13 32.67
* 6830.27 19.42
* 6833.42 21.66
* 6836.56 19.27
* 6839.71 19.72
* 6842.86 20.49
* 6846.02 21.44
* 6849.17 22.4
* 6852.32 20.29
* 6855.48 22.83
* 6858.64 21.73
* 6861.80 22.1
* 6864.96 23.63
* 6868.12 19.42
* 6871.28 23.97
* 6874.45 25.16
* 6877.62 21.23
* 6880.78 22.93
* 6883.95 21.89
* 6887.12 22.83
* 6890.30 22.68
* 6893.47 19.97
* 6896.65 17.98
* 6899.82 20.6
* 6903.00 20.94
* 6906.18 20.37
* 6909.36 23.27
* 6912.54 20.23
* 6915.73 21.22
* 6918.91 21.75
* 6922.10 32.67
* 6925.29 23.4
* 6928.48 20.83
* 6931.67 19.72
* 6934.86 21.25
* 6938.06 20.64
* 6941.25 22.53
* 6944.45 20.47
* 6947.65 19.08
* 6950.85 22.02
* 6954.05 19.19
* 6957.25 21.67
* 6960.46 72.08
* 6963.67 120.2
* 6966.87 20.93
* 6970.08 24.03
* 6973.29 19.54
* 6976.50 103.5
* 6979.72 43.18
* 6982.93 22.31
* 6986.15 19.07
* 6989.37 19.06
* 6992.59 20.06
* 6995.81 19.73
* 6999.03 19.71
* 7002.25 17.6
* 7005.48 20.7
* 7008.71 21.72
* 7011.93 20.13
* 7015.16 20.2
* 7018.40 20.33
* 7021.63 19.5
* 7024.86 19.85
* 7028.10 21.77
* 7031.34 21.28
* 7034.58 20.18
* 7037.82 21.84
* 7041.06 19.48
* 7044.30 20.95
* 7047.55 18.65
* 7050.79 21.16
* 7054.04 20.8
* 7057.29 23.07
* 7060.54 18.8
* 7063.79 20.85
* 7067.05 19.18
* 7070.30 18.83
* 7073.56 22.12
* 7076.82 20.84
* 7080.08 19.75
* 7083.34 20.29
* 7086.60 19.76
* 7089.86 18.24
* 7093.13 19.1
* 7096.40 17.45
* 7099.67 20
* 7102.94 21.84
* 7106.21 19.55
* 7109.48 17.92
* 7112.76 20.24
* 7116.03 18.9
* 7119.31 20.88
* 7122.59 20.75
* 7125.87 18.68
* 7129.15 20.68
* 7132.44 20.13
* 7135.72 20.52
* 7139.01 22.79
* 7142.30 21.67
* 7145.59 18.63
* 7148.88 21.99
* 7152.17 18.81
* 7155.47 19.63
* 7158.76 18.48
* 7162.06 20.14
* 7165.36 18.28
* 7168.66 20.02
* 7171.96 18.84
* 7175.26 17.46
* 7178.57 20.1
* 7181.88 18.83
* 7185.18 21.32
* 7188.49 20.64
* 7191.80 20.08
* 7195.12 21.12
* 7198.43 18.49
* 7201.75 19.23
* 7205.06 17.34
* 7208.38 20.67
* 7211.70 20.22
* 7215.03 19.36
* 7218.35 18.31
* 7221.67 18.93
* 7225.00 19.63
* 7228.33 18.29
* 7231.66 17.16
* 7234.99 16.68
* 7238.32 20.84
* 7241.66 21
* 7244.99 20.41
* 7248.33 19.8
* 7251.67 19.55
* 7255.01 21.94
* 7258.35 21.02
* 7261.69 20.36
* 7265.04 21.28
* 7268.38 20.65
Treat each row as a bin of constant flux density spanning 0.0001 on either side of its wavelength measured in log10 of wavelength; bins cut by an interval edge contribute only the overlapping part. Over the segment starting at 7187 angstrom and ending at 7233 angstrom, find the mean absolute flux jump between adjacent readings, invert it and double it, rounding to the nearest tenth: 1.6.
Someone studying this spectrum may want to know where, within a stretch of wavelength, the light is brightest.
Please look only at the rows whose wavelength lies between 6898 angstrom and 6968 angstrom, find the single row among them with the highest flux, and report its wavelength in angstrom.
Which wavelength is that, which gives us 6963.67 angstrom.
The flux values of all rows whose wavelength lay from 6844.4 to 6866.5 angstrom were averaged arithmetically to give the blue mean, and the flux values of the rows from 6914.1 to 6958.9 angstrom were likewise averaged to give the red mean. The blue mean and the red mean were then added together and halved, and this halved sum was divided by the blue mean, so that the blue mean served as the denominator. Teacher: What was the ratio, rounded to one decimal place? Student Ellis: 1.0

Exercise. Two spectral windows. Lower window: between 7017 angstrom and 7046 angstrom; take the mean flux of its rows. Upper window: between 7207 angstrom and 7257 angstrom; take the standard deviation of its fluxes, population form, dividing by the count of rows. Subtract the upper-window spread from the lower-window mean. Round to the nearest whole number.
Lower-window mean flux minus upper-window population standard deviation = 19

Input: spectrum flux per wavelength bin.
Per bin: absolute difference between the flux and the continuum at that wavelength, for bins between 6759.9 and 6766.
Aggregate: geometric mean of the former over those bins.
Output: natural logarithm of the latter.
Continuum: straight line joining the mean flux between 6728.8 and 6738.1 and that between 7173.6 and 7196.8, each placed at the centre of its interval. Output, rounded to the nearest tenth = 0.7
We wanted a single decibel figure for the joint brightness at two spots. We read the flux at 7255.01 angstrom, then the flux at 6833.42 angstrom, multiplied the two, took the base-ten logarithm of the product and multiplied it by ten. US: 26.8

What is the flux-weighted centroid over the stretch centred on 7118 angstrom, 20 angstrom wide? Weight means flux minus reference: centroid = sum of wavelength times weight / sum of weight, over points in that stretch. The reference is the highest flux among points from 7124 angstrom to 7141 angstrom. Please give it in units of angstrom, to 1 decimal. 7117.1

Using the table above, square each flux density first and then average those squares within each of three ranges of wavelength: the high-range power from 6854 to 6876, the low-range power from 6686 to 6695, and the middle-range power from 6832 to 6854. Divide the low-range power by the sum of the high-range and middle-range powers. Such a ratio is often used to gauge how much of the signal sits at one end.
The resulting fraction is 0.5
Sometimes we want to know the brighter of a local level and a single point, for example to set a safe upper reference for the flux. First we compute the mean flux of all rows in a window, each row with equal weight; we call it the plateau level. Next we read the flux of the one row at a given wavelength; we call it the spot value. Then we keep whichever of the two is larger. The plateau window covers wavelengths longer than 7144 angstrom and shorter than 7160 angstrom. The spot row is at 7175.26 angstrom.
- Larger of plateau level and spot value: 20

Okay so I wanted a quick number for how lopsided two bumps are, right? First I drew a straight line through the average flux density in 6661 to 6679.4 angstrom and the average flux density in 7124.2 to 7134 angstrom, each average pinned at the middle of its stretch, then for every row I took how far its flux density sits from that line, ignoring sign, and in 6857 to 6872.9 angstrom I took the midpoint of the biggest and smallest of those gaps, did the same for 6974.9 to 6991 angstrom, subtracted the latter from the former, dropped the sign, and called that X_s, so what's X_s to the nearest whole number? 40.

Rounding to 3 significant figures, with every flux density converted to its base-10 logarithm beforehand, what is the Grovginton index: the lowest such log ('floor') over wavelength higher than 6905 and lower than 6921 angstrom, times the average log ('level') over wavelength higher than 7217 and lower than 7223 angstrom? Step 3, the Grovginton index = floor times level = 1.66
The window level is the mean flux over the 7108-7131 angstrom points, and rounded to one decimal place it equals 19.7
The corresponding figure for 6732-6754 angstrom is 21.8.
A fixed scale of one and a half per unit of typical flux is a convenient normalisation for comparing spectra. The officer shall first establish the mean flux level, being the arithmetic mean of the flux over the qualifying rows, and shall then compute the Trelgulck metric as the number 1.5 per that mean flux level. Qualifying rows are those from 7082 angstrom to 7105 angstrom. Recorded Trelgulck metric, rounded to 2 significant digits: 0.077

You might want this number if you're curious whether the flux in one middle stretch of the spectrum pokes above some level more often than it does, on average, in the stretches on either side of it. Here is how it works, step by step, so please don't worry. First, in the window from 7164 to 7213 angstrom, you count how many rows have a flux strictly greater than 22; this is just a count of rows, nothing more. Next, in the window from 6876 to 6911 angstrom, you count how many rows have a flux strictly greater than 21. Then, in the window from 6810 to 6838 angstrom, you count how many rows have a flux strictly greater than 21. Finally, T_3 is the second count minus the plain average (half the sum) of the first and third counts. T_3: 2.5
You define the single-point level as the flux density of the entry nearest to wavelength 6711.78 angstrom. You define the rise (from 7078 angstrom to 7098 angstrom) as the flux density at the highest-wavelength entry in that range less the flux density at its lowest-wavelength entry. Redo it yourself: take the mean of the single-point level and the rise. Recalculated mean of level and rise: 9.5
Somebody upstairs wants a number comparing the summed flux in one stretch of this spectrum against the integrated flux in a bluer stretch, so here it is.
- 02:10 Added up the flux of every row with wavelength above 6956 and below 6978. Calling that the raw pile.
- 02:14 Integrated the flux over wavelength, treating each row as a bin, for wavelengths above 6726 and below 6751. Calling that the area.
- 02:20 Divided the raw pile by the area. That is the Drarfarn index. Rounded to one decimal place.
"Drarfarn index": 0.7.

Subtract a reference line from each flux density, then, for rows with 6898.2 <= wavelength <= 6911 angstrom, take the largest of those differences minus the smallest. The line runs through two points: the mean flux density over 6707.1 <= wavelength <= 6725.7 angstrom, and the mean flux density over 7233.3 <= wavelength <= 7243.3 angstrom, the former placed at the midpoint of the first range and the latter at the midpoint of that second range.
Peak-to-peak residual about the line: 2.91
